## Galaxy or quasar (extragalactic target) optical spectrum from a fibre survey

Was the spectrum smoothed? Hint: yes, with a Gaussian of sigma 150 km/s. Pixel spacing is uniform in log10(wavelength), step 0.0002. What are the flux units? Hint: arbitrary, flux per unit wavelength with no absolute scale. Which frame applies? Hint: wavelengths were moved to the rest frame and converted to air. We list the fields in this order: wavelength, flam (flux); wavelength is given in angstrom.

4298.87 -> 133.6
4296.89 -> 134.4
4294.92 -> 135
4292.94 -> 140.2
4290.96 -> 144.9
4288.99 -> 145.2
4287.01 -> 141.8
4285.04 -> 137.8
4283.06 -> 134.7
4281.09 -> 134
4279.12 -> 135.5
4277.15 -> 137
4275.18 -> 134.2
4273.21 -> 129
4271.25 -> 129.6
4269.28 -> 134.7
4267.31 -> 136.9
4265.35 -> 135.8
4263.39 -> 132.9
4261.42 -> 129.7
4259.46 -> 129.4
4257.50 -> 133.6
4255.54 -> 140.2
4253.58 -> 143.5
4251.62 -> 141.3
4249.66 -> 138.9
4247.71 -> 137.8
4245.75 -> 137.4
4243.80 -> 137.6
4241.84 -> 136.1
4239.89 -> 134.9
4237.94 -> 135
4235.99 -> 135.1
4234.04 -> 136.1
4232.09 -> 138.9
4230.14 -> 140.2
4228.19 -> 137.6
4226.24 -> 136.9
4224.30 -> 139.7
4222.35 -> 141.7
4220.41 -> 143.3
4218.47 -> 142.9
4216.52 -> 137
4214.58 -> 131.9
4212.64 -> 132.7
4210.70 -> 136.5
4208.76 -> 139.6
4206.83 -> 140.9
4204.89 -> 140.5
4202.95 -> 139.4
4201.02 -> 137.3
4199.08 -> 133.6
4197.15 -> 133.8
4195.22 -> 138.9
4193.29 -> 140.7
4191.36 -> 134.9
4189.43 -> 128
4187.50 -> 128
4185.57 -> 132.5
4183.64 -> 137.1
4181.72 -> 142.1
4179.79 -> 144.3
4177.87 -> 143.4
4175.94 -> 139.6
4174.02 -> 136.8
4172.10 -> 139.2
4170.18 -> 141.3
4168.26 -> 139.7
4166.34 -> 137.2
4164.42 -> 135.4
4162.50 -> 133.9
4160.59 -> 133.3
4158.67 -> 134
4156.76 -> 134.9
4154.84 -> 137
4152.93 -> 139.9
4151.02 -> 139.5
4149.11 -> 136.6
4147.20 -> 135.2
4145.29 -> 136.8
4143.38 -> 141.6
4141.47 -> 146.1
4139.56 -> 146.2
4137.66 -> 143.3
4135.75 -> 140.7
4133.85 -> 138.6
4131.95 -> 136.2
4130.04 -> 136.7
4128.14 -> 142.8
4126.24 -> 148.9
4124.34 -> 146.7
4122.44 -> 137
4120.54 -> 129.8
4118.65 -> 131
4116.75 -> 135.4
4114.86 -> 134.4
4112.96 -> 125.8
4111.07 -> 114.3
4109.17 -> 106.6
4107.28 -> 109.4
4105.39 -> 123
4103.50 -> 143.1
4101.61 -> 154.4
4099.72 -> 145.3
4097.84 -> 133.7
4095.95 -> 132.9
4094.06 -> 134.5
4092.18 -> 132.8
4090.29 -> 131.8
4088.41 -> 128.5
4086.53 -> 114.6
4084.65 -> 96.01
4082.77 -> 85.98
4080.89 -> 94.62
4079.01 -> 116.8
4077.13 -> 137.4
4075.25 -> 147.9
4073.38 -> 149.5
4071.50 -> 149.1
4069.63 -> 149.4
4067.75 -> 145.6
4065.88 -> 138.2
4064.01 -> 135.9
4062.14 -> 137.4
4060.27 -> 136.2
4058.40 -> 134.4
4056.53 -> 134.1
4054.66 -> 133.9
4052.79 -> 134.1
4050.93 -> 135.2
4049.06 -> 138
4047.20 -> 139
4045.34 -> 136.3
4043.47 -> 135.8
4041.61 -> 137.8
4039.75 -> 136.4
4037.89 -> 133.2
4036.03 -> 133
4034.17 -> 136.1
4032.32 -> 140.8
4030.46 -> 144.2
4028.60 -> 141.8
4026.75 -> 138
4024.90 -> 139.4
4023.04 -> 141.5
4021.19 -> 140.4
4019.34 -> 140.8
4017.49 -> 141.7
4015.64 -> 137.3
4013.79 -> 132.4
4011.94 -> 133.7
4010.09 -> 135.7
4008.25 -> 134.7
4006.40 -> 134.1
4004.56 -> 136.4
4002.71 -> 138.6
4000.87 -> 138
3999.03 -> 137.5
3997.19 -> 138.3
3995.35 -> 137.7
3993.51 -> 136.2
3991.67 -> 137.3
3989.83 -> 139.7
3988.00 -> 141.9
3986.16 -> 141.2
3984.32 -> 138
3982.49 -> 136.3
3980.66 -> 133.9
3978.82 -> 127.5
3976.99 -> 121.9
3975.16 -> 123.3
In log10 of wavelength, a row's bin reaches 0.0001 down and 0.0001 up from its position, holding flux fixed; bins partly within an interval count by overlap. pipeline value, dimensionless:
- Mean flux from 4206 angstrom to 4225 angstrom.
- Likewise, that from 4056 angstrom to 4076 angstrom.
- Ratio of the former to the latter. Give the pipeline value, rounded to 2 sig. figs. 0.98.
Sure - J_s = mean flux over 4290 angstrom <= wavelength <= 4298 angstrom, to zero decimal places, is 139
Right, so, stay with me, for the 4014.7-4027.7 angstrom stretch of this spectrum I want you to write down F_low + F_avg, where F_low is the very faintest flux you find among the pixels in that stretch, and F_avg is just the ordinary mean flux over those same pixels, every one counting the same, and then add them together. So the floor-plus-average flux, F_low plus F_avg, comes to 277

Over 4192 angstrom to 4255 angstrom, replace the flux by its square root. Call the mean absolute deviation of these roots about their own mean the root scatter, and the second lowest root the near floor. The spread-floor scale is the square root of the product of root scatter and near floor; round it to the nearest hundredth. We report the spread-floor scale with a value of 1.10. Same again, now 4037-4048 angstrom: 0.81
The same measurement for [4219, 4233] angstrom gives 0.92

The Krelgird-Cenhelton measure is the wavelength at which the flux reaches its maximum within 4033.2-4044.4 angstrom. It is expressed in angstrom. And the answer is 4041.61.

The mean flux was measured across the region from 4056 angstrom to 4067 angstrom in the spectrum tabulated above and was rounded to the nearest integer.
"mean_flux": 136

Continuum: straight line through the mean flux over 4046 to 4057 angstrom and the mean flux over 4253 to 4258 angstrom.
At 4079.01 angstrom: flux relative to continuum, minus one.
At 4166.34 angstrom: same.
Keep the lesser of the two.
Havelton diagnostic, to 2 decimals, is -0.14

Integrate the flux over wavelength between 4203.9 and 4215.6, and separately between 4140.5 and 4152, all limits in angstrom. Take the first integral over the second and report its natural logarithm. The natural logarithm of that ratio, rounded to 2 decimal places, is 0.00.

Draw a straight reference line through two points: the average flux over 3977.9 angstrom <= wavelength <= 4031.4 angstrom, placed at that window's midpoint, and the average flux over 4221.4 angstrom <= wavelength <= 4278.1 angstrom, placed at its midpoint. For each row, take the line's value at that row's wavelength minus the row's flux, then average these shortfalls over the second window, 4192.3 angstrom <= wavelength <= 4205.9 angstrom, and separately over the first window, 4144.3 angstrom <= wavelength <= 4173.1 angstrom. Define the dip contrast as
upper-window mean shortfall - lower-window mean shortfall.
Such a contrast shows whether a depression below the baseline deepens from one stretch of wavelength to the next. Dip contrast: -1.1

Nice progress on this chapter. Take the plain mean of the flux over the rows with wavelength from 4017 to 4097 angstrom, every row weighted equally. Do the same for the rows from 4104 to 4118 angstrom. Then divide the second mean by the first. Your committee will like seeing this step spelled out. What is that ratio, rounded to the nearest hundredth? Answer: 0.91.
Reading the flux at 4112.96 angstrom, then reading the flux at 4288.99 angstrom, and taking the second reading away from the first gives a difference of -19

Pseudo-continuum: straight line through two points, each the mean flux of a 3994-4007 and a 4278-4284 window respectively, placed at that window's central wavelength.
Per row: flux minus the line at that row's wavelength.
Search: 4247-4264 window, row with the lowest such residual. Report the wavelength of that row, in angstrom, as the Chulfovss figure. 4259.46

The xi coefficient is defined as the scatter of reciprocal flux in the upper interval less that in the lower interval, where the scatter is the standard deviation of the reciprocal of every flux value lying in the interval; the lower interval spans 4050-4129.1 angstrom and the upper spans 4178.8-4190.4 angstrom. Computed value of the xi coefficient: -0.0007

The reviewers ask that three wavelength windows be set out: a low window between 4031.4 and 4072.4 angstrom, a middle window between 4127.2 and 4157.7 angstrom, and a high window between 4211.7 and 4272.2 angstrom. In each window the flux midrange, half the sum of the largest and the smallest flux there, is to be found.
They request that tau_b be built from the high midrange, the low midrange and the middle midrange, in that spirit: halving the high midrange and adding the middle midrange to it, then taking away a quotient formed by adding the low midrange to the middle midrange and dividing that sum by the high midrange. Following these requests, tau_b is 207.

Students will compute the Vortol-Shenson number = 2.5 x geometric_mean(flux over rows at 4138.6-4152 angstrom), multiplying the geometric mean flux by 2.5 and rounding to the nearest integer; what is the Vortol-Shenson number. 351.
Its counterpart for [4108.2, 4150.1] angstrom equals 339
